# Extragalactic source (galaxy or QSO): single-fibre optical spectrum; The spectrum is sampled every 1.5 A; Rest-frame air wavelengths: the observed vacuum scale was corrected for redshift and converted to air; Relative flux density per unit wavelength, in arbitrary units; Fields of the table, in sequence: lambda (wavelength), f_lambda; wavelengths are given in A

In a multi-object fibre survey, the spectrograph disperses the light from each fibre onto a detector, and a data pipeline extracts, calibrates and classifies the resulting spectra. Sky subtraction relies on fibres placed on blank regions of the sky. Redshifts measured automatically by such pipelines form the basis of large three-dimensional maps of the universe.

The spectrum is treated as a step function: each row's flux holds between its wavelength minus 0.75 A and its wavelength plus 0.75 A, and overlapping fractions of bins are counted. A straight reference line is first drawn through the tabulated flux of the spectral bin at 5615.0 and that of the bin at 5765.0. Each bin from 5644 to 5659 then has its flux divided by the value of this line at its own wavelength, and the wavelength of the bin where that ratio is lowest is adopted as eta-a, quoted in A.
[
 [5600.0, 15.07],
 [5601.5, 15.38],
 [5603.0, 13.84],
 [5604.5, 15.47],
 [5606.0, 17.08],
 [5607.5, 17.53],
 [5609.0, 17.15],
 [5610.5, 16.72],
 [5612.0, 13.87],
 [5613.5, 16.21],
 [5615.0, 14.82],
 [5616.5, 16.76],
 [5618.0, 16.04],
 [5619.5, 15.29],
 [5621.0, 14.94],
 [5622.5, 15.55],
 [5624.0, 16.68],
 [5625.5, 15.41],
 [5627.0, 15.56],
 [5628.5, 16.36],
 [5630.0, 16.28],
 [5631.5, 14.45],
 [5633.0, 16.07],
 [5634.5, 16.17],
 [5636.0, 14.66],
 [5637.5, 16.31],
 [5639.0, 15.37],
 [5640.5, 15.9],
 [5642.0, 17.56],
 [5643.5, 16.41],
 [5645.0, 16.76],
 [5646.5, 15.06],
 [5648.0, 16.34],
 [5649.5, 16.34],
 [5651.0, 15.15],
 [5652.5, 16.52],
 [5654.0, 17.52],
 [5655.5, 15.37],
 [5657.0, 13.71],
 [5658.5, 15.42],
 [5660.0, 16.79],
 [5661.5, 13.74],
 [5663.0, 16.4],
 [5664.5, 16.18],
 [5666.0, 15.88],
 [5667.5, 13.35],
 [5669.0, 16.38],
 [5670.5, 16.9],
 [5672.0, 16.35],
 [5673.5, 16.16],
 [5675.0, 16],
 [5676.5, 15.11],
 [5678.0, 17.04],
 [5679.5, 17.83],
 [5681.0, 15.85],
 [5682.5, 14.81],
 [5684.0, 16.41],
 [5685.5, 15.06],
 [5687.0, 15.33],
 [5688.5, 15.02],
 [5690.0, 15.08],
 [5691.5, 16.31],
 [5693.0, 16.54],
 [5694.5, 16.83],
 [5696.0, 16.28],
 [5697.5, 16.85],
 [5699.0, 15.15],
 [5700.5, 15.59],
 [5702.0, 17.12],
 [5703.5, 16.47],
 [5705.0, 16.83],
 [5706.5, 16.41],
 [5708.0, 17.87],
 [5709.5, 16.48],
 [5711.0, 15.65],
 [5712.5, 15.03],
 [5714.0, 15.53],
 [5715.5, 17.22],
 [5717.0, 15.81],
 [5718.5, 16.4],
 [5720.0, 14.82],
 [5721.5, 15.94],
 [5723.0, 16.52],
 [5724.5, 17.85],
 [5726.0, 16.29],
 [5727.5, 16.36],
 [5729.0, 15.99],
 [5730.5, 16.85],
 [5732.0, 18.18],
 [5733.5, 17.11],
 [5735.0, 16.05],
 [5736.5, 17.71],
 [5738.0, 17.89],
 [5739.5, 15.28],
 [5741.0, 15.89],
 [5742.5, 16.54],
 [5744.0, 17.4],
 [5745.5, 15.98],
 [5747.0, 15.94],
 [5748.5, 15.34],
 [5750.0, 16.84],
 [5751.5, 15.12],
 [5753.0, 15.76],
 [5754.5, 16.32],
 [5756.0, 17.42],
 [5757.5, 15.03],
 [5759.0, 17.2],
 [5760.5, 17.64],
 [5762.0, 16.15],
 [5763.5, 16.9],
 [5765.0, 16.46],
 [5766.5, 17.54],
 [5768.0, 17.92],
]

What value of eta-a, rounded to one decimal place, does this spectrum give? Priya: 5657.0 A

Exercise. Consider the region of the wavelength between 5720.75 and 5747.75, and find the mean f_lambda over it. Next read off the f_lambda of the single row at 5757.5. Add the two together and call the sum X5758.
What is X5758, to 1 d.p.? 31.7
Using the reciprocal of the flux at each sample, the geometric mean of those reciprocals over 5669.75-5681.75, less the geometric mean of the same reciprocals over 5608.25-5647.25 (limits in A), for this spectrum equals -0.0021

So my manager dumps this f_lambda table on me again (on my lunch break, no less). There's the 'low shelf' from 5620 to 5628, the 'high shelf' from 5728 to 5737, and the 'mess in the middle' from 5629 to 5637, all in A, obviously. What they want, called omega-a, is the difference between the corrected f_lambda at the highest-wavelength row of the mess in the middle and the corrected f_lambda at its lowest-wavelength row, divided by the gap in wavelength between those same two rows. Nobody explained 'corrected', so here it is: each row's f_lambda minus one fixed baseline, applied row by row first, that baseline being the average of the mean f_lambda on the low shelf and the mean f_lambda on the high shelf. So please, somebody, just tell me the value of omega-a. -0.27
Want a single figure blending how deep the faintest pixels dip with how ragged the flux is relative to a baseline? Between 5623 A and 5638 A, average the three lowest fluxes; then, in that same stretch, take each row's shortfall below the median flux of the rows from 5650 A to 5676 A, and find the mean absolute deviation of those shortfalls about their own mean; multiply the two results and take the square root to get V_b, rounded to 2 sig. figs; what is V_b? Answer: 3.0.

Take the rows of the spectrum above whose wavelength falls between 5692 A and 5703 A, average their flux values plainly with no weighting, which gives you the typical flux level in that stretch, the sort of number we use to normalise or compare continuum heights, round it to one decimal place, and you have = 16.3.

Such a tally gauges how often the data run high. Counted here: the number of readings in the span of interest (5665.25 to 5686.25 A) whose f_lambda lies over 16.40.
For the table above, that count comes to 4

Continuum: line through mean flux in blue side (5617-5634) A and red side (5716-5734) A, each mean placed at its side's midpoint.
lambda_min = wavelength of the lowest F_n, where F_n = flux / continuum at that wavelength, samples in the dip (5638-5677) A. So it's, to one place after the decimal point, 5667.5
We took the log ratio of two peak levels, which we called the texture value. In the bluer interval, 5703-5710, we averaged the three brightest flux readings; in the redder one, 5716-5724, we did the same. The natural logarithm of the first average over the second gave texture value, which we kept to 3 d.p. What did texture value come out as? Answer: 0.046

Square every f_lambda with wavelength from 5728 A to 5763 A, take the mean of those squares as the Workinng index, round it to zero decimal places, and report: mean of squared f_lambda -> 273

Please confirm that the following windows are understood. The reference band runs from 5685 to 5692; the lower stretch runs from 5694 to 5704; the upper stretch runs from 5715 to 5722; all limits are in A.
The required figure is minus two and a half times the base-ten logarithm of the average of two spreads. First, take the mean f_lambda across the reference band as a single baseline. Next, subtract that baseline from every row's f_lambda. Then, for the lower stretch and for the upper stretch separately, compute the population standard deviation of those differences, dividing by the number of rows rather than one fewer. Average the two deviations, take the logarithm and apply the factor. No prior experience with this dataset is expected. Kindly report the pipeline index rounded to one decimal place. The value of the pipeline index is 0.3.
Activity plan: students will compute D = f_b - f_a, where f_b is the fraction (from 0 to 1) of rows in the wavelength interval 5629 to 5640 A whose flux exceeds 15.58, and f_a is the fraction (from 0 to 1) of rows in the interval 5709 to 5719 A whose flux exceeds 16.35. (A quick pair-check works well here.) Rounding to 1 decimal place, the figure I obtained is 0.1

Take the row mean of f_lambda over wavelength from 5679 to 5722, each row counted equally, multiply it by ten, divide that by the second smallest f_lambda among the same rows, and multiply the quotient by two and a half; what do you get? 27.1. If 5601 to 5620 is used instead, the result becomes 28.6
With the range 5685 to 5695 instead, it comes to 26.1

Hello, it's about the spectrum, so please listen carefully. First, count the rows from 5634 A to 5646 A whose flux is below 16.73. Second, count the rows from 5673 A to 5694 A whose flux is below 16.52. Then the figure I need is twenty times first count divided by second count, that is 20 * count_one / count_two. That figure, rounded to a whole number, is 11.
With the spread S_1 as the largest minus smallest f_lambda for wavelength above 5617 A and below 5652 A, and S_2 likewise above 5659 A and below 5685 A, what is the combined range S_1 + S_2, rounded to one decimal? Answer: 7.6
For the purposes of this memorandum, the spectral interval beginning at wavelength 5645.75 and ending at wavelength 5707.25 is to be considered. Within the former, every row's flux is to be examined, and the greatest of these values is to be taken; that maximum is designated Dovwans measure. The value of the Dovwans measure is 17.83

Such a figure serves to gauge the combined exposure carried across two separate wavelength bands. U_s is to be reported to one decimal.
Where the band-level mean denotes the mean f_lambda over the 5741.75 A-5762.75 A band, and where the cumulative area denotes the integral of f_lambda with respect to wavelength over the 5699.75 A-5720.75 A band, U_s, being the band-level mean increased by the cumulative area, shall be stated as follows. 357.2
